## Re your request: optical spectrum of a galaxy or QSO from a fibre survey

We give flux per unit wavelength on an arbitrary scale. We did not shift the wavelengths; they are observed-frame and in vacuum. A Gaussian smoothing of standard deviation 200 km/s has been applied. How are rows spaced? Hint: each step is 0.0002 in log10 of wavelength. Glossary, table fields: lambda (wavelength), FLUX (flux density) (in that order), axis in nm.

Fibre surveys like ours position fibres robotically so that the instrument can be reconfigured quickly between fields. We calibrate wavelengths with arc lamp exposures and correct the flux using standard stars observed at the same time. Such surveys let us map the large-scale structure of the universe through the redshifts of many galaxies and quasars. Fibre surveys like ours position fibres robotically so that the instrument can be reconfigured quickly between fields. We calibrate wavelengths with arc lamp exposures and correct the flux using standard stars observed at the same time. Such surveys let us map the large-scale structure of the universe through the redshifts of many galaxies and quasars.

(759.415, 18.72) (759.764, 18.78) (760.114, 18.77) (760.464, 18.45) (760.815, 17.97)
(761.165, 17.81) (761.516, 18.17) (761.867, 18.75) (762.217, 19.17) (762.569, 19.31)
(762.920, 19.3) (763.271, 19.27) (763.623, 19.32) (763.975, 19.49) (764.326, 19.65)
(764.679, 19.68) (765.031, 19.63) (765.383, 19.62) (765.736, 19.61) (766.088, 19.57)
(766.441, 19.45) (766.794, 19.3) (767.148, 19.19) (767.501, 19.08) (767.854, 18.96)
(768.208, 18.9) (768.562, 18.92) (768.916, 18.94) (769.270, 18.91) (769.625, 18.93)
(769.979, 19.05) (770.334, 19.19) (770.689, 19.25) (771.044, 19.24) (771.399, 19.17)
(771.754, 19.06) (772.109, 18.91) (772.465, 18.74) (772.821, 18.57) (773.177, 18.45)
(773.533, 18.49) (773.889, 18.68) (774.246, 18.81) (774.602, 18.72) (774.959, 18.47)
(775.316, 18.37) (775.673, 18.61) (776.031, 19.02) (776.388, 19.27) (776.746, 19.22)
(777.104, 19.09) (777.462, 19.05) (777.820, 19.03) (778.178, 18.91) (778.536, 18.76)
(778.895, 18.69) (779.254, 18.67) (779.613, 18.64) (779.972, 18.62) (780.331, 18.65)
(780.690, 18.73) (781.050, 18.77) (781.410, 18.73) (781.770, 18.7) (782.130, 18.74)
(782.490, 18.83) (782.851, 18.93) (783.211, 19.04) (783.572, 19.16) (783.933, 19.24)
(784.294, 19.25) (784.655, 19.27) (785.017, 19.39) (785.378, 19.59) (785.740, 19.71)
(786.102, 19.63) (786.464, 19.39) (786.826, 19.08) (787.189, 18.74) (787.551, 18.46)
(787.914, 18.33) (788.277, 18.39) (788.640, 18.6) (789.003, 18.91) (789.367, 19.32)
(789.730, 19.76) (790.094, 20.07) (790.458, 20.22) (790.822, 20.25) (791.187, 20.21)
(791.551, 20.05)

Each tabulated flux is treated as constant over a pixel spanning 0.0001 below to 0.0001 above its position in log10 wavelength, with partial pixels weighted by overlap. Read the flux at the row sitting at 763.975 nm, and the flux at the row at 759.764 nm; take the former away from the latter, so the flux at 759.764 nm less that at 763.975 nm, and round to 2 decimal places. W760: -0.71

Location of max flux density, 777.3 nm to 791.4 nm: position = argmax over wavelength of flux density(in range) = 790.822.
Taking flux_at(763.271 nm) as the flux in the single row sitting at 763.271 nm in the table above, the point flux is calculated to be 19.27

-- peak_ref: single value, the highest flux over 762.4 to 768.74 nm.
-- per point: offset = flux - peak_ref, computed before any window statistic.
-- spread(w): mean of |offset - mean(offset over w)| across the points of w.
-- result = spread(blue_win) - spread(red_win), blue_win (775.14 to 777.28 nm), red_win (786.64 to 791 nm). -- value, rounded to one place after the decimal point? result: -0.3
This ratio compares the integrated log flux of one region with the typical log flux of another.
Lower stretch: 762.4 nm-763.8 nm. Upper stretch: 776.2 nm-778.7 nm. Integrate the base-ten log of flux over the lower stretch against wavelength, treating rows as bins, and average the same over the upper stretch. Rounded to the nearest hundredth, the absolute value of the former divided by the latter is 1.41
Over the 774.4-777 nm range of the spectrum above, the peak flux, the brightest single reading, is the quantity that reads 19.27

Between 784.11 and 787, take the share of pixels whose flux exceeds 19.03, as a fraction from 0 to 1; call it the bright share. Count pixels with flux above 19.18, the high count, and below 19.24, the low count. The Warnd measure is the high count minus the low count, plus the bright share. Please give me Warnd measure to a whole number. 7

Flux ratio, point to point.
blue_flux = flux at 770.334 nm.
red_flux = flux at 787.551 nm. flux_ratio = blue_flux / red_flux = 1.04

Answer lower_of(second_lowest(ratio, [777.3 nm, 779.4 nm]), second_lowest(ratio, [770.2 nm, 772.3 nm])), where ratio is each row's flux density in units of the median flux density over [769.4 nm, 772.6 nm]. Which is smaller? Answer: 0.981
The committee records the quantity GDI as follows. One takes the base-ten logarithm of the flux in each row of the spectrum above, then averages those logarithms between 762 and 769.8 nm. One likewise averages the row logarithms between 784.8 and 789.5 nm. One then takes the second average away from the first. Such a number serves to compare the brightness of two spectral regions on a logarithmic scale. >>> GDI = 0.006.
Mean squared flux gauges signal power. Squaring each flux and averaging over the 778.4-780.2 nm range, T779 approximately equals 349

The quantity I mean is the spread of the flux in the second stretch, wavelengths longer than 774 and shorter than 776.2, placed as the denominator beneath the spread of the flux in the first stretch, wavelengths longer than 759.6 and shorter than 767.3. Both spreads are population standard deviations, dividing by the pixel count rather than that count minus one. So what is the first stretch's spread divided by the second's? 2.57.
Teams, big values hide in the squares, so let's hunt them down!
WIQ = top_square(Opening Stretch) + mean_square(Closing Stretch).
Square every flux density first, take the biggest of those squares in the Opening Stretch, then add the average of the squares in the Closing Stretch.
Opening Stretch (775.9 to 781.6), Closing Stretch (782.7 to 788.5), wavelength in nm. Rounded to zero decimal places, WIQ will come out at 736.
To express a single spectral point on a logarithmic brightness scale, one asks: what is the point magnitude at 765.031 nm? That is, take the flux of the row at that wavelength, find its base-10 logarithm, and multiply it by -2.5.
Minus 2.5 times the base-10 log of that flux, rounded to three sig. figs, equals -3.23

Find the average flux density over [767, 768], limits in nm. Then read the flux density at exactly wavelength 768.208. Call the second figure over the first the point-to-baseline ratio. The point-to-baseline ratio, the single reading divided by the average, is 0.99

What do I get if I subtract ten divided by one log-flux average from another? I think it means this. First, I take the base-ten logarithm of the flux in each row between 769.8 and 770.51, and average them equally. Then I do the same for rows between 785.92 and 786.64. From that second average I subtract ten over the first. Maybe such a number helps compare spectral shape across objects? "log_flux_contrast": -6.51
